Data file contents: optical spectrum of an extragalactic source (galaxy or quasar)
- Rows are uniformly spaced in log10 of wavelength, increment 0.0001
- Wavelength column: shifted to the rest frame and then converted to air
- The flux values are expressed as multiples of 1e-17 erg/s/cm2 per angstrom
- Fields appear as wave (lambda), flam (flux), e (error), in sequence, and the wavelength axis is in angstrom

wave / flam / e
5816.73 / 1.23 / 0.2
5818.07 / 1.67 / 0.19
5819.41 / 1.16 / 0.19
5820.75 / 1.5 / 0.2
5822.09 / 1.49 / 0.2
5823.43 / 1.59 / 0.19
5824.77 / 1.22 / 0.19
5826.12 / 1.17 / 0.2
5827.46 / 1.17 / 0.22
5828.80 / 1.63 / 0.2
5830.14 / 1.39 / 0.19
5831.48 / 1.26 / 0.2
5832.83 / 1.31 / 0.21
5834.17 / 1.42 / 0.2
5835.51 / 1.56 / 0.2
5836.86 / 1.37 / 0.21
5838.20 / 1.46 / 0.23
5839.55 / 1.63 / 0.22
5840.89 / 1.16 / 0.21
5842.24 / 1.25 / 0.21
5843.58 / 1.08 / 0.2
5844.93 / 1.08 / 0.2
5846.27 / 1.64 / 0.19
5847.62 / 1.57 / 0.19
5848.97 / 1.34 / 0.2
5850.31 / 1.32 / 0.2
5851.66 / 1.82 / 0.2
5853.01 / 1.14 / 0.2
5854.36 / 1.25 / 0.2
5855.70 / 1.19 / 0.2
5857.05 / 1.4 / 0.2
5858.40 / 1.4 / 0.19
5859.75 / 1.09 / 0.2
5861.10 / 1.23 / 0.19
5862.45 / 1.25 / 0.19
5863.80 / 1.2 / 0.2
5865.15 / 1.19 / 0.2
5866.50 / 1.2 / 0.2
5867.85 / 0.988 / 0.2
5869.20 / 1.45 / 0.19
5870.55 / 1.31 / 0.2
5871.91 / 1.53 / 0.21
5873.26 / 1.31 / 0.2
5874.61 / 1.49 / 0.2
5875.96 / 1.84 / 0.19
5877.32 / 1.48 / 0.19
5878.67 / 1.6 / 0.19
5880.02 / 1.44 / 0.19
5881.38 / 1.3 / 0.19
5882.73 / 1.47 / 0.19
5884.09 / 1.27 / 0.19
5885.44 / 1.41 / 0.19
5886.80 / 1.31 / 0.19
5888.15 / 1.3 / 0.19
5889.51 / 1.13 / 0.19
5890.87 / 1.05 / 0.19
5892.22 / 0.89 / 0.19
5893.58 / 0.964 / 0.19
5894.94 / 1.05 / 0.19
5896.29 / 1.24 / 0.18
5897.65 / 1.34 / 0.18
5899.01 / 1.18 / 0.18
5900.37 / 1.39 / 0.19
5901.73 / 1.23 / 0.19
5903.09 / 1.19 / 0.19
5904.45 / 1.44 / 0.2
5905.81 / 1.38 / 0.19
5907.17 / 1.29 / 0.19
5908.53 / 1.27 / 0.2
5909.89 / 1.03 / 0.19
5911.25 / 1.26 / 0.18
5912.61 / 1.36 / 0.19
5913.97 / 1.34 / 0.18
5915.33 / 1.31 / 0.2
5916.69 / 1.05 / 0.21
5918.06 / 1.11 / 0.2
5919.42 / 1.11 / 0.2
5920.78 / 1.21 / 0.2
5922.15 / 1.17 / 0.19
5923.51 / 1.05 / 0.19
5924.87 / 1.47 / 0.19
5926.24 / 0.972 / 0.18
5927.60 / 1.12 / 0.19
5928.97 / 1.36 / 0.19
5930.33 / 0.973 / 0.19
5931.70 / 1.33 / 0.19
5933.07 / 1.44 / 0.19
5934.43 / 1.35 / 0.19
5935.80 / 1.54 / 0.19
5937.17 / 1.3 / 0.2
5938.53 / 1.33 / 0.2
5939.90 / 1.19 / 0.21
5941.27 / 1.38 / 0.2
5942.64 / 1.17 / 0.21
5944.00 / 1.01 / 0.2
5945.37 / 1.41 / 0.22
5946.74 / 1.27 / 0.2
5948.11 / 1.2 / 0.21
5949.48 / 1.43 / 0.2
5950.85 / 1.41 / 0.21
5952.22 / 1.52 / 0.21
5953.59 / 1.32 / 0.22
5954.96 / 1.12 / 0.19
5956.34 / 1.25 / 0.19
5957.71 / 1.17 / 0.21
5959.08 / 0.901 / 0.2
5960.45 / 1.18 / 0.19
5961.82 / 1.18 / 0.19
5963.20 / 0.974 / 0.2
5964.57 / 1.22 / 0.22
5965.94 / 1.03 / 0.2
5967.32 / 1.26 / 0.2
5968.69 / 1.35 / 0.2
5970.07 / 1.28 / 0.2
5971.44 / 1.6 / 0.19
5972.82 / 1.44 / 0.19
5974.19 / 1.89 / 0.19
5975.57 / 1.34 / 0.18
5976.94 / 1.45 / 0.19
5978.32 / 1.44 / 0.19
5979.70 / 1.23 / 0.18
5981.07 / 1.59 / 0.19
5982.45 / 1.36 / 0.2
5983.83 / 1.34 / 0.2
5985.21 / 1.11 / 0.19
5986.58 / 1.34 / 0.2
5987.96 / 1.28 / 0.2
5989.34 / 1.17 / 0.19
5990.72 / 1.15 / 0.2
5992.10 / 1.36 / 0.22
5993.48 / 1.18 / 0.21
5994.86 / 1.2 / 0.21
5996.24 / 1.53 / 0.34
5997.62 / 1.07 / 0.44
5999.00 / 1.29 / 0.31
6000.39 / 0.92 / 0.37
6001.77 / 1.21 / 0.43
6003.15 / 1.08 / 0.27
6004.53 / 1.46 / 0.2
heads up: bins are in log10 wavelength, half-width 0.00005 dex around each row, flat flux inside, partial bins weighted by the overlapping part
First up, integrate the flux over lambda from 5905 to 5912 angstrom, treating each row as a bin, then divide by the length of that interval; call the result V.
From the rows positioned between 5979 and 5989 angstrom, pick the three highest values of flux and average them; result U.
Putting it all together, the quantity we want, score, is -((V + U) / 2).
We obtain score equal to -1.34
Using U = 1.43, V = 1.25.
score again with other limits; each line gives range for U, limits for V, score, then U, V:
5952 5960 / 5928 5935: -1.32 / 1.36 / 1.28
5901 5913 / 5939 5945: -1.30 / 1.39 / 1.20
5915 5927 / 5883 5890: -1.31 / 1.33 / 1.30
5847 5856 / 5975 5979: -1.49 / 1.58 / 1.41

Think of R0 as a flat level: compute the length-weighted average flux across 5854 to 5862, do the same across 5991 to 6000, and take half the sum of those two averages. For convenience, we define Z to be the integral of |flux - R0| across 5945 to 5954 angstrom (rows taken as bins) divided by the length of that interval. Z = 0.126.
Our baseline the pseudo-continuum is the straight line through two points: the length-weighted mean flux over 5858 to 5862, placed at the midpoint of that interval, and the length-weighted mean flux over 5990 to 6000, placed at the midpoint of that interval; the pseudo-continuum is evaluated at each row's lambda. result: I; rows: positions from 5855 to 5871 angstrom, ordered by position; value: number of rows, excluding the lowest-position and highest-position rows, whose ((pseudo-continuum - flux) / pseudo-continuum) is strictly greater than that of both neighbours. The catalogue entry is 3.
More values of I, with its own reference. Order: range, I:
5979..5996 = 3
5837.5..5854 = 3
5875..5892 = 3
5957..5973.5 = 4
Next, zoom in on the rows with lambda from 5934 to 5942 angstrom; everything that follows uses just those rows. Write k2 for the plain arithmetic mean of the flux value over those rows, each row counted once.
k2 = 1.35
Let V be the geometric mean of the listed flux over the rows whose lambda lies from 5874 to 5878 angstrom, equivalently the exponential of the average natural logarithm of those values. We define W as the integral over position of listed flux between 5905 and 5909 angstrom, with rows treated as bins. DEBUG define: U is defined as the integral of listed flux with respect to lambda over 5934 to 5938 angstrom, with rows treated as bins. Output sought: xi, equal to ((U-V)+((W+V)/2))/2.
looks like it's 3.7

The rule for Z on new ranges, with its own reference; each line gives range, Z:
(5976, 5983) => 0.166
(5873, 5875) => 0.149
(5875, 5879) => 0.376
